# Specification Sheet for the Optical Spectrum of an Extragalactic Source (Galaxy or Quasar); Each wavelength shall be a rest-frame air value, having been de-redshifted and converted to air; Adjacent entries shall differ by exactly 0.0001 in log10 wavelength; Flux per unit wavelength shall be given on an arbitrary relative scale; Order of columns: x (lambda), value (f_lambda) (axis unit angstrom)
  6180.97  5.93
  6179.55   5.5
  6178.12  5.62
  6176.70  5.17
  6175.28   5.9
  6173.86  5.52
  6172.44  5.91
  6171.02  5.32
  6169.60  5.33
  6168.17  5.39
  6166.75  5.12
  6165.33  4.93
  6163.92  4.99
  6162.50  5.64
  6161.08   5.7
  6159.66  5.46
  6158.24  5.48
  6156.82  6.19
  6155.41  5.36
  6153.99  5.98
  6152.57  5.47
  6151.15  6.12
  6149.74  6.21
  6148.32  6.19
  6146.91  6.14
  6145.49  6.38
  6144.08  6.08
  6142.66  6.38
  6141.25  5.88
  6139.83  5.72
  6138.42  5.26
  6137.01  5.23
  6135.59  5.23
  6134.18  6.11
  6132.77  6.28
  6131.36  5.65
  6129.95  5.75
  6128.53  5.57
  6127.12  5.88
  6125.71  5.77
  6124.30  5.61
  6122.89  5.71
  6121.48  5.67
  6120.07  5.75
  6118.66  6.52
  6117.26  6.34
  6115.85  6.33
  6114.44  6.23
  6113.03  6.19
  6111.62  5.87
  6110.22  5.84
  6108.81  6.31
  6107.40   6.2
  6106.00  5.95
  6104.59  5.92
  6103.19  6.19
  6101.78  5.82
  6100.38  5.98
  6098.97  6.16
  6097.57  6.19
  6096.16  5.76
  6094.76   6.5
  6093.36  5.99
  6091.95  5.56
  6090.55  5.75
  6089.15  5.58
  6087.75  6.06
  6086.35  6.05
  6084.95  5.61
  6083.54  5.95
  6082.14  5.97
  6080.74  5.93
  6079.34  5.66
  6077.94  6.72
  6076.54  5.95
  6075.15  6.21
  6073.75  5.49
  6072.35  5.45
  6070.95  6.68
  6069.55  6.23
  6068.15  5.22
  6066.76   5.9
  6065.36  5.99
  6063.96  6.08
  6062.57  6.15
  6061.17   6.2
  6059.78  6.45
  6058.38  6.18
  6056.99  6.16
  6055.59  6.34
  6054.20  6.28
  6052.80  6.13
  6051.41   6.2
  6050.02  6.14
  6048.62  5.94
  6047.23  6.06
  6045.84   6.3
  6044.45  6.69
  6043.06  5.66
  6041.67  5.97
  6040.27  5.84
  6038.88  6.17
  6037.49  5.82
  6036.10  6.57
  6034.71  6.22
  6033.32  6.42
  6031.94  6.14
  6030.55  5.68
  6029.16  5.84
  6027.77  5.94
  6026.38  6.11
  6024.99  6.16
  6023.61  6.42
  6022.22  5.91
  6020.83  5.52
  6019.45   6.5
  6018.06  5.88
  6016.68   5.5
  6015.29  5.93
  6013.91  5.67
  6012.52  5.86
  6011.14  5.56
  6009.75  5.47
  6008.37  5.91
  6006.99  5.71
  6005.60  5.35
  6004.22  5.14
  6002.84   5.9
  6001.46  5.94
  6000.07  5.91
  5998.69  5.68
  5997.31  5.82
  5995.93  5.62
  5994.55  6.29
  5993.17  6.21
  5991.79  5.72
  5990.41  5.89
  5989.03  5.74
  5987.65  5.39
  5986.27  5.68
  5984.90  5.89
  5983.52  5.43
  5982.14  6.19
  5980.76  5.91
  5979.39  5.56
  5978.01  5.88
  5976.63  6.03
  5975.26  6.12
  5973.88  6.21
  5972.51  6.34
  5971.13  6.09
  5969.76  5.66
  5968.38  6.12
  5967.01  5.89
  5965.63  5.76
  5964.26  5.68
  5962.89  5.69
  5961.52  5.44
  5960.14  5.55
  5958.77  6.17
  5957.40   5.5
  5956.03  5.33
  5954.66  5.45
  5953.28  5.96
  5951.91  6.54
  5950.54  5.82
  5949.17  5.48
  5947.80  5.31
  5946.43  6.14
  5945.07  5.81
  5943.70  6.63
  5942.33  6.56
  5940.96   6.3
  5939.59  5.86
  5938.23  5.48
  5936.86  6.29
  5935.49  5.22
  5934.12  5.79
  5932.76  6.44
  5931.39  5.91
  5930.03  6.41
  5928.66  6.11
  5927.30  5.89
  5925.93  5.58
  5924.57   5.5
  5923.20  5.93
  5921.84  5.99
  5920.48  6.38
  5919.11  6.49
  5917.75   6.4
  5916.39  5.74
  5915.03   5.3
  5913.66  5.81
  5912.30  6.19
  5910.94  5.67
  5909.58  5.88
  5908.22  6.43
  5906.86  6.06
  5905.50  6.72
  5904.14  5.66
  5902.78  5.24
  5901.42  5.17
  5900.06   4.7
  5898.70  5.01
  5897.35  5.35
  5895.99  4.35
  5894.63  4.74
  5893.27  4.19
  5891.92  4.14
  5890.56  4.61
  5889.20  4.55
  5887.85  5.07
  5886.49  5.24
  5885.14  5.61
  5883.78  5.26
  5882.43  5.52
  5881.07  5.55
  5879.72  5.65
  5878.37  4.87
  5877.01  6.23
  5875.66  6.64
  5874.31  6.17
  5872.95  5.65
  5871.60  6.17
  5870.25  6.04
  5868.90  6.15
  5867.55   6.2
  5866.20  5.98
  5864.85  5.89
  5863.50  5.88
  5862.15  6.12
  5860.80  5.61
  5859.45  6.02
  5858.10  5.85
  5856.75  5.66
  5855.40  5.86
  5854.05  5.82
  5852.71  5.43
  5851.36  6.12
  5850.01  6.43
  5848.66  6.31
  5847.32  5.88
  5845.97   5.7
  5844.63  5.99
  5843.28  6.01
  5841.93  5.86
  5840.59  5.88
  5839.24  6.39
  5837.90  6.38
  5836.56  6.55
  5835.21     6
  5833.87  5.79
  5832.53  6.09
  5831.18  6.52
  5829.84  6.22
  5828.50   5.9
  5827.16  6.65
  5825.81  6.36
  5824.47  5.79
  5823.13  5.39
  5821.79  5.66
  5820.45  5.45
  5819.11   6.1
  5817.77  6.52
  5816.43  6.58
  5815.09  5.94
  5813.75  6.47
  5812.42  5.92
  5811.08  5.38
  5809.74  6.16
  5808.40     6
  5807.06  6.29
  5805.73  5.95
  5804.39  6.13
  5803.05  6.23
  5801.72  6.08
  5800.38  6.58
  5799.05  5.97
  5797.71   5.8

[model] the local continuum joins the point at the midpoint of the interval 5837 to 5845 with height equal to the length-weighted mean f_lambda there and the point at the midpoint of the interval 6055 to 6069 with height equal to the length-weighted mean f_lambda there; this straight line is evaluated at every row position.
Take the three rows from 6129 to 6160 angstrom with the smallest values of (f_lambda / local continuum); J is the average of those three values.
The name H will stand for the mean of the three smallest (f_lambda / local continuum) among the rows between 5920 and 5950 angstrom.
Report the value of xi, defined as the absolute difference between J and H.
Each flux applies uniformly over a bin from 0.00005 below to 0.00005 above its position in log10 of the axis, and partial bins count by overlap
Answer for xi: 0.011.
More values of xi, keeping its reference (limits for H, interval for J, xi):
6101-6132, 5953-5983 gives 0.038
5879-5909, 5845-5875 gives 0.219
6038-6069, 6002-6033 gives 0.043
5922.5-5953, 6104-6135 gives 0.049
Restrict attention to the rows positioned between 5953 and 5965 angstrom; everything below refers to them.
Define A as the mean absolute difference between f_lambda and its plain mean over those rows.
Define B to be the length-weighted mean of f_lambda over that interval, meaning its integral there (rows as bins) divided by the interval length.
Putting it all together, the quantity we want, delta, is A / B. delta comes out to 0.0369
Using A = 0.21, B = 5.63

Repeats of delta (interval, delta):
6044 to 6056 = 0.0245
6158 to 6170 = 0.0409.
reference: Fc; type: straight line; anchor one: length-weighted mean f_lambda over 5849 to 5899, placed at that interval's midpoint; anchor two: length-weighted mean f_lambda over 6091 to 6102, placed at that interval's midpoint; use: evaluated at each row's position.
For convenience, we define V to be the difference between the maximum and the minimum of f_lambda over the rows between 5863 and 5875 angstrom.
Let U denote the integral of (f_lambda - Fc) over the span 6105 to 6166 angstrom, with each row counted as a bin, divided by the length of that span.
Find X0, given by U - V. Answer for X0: -0.8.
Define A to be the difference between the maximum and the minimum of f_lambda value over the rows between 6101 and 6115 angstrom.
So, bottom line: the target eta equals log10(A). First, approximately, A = 0.49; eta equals -0.31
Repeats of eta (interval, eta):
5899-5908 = 0.31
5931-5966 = 0.15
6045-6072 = 0.16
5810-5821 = 0.08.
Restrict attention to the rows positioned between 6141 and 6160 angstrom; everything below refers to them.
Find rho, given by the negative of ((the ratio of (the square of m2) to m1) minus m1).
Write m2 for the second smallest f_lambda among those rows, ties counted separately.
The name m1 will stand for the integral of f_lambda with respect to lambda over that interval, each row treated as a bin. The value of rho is 113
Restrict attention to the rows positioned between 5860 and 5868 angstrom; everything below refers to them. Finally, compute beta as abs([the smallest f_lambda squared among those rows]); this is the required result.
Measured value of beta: 31.5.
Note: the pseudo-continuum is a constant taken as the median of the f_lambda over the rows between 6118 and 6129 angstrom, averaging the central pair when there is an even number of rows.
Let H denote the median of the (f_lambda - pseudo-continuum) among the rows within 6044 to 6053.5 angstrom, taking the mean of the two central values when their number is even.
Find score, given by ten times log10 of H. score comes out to -3.9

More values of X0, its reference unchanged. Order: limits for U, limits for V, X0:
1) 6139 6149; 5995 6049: -1.5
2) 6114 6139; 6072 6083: -1.5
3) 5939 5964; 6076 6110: -1.0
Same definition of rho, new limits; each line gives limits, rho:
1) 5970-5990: 117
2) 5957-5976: 111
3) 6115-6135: 118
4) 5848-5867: 112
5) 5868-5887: 110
